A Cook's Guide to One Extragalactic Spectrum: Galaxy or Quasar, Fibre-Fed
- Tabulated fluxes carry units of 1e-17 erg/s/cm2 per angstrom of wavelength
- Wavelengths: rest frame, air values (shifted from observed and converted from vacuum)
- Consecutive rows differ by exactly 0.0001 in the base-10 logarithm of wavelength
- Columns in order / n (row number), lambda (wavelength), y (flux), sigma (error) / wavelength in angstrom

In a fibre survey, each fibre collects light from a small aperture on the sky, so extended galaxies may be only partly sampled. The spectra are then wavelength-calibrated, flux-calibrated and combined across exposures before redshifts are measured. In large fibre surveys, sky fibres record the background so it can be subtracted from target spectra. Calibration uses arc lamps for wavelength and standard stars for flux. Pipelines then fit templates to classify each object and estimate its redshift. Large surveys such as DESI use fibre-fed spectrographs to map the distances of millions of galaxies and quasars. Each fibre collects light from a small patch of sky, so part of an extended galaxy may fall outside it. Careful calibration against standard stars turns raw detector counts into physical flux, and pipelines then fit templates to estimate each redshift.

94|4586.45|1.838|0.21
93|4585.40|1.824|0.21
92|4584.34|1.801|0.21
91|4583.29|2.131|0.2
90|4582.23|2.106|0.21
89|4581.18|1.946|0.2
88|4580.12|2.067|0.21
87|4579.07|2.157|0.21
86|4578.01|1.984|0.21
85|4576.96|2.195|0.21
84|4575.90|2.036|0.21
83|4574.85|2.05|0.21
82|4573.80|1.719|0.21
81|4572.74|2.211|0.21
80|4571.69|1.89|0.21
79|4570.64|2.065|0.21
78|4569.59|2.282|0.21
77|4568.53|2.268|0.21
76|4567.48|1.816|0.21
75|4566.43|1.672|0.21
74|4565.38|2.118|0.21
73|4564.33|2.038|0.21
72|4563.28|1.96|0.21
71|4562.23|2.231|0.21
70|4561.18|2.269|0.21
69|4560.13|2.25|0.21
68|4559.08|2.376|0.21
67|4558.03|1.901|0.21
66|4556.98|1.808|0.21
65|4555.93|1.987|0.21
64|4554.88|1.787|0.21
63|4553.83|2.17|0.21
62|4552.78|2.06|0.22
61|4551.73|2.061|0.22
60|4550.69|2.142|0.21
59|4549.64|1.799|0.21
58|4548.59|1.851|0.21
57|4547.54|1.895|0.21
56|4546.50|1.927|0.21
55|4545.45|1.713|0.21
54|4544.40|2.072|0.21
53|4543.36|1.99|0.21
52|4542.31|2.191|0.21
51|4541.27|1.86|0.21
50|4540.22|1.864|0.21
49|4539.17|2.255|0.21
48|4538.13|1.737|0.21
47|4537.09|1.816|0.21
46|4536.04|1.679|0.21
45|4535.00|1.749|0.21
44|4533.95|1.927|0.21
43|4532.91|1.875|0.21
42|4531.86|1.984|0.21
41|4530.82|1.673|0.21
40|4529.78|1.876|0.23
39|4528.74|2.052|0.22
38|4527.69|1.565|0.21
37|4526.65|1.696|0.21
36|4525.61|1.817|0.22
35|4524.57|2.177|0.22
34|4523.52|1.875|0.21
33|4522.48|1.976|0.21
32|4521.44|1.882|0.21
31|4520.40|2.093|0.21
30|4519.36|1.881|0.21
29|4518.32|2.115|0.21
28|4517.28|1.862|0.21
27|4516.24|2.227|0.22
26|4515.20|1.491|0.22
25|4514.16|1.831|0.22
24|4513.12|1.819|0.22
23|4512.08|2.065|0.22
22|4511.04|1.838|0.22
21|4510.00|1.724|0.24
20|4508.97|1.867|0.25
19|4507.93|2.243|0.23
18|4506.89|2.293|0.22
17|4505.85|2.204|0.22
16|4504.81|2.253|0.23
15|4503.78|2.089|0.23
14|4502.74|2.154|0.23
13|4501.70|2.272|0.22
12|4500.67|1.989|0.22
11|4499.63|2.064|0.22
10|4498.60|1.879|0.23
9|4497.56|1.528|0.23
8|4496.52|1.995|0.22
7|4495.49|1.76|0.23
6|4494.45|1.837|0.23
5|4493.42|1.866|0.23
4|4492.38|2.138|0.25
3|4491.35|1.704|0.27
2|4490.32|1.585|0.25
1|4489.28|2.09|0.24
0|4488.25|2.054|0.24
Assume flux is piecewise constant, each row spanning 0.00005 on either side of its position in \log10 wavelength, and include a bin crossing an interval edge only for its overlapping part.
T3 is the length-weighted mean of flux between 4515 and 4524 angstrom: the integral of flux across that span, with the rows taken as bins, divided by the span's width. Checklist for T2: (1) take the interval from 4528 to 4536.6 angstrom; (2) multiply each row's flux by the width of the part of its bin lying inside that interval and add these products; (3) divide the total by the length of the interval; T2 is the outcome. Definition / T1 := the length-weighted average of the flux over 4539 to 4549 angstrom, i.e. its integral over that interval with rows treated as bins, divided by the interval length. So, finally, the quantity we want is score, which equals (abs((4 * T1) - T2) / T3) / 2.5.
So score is 1.22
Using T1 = 1.95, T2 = 1.84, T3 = 1.95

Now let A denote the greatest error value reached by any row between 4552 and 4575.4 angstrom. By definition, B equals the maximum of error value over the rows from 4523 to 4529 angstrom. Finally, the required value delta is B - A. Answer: 0.000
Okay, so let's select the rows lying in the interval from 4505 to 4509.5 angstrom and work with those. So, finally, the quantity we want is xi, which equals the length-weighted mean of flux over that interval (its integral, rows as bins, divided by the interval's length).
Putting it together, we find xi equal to 2.16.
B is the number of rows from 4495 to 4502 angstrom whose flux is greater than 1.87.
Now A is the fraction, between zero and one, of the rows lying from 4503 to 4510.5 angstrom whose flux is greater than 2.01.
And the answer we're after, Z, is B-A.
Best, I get 4.3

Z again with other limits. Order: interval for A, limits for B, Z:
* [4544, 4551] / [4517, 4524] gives 5.7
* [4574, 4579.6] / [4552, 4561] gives 5.2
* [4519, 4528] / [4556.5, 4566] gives 7.8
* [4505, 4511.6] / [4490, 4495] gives 0.5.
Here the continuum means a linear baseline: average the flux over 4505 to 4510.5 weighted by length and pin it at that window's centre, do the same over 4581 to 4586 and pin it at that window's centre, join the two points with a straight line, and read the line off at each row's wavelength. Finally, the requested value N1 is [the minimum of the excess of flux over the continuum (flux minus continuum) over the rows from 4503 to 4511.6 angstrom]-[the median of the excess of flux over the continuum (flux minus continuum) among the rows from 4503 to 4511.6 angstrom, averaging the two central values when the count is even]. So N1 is -0.41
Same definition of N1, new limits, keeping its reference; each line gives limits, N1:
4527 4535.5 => -0.32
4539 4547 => -0.24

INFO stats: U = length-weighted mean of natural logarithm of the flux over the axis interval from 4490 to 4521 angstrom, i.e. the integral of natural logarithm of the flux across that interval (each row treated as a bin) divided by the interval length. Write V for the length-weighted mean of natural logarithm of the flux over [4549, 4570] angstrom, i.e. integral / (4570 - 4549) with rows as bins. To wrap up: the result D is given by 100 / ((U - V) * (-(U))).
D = 3245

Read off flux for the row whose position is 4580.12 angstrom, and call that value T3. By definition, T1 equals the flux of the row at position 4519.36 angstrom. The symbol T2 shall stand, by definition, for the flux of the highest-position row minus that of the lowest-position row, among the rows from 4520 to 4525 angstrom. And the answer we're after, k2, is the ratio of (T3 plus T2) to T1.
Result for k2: 1.1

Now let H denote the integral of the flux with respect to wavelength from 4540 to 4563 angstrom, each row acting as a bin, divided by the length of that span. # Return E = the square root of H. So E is 1.42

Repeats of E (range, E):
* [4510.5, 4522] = 1.39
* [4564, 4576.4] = 1.42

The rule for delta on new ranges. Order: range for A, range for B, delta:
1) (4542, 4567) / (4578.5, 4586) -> -0.010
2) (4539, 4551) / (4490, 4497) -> 0.060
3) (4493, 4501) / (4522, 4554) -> 0.000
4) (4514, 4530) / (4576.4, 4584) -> -0.020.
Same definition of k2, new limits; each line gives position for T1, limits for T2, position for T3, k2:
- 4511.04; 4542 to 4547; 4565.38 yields 1.0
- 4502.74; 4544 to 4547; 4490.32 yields 0.7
